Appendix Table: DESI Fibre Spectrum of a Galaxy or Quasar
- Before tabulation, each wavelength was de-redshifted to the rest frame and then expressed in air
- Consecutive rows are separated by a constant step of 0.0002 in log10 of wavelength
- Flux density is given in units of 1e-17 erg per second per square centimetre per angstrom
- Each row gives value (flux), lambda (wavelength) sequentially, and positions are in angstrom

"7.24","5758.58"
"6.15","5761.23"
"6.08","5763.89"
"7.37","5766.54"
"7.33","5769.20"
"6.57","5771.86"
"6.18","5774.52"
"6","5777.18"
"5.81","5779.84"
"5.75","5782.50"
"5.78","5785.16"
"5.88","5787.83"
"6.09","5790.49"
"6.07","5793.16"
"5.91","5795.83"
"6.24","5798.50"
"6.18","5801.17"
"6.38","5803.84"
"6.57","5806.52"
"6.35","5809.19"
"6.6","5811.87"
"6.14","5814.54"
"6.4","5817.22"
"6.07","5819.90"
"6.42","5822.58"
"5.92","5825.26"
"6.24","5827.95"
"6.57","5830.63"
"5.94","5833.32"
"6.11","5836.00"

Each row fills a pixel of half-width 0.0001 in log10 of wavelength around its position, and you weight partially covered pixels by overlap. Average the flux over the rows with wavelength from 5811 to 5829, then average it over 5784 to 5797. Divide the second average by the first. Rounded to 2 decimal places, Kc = 0.95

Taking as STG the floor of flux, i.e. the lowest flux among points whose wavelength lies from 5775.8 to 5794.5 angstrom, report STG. 5.75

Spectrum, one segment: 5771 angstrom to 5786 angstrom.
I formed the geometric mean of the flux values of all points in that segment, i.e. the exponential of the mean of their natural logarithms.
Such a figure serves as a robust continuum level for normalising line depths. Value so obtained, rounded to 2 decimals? 6.01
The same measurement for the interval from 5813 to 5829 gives 6.20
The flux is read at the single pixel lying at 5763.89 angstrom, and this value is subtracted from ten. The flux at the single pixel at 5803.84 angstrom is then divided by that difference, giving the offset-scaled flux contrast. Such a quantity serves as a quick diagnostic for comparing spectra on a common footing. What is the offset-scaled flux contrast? 1.63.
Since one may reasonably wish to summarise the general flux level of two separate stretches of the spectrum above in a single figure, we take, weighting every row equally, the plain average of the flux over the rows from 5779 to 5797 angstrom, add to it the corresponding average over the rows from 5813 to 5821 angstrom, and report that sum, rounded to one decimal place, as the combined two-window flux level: 12.1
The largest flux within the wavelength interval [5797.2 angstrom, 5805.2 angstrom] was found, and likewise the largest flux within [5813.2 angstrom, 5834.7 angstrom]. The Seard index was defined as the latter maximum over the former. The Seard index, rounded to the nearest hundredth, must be 1.03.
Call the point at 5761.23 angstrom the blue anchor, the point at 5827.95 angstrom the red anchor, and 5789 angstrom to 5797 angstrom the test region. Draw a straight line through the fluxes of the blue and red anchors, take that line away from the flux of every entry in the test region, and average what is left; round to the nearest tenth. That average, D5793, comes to -0.2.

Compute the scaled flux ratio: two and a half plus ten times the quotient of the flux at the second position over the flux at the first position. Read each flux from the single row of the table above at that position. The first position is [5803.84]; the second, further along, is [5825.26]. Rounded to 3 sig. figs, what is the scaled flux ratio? 11.8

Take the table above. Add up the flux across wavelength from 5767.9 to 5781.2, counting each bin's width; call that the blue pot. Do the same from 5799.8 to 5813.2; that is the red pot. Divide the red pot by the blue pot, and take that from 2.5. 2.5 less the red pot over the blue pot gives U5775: 1.49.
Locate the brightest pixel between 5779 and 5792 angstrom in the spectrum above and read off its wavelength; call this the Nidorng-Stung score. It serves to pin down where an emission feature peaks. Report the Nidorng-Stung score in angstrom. 5790.49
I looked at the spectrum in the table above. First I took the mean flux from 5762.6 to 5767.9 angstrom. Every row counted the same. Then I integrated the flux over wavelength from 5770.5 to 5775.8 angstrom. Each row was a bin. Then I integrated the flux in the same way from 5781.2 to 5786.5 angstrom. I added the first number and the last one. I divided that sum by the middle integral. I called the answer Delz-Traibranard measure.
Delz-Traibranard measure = 1.10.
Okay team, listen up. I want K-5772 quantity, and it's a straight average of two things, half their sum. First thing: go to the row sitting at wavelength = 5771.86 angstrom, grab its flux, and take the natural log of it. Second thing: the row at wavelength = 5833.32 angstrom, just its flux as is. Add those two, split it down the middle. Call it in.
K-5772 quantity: 3.91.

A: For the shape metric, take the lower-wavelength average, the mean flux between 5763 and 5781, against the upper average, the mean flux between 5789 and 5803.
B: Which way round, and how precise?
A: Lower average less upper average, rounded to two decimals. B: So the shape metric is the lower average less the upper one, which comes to 0.38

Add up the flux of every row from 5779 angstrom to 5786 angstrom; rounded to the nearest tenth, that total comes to 17.3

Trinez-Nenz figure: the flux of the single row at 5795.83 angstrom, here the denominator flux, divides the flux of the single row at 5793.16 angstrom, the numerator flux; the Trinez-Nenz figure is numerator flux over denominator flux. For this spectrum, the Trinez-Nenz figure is 1.03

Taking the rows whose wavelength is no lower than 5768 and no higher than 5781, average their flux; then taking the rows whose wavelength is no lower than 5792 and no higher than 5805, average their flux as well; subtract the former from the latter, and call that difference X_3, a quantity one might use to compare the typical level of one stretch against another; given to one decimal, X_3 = -0.2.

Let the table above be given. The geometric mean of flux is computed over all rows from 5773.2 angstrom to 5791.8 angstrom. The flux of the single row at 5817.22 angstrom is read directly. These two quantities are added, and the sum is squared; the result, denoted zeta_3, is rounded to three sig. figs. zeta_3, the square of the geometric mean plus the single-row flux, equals 152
